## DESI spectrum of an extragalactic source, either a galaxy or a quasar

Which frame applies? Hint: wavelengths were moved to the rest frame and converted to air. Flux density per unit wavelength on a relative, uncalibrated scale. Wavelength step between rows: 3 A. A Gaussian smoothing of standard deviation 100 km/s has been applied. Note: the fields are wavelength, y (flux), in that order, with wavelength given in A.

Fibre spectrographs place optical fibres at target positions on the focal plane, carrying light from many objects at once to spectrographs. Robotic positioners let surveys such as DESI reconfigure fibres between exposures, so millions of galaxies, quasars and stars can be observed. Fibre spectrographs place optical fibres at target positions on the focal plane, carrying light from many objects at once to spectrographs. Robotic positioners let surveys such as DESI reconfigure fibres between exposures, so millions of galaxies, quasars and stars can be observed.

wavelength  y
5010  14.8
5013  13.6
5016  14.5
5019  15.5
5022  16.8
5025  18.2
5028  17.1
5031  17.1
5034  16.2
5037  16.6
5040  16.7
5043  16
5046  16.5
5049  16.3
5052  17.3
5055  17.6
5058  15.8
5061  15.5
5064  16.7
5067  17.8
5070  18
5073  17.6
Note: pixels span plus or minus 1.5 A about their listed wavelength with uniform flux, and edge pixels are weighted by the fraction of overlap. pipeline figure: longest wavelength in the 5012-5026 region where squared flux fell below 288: 5022 A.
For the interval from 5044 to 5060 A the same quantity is 5058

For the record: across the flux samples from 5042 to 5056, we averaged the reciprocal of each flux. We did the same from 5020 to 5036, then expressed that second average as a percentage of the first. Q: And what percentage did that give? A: 98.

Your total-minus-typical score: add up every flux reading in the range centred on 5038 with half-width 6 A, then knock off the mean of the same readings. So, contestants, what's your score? 49.1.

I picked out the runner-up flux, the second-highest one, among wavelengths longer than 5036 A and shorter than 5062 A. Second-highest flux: 17.3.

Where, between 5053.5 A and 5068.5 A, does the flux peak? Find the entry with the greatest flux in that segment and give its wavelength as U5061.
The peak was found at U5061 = 5067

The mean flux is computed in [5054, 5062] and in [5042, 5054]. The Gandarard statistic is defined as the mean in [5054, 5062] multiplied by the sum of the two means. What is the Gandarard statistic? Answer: 535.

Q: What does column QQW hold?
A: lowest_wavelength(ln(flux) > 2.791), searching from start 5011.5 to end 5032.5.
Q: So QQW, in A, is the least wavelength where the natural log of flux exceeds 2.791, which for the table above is 5022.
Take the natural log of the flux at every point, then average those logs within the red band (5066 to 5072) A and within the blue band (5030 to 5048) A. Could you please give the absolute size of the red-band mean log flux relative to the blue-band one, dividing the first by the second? 1.029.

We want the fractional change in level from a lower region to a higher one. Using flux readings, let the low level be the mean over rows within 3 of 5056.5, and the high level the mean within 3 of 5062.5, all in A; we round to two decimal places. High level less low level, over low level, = -0.04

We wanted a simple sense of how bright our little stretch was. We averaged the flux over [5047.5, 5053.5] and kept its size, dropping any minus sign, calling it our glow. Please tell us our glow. 16.8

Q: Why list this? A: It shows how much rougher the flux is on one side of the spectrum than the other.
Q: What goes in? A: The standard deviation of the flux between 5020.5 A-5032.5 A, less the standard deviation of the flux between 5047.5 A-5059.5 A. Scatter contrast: -0.2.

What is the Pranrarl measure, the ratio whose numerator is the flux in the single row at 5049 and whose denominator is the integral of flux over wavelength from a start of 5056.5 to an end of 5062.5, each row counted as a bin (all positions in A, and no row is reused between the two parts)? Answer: 0.17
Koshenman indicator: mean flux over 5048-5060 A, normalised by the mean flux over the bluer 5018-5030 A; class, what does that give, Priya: 0.99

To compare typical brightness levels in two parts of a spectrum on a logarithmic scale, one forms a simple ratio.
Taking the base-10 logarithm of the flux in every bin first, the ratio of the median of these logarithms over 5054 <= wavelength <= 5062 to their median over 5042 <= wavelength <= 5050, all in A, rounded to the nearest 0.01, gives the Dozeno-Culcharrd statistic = 0.99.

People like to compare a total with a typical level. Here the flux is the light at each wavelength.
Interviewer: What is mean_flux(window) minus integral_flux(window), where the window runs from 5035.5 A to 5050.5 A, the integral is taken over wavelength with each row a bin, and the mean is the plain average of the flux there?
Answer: -230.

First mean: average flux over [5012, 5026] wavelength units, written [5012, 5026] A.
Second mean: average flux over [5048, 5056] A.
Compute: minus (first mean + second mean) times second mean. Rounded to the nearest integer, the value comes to -560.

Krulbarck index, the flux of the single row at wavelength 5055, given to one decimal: 17.6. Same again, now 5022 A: 16.8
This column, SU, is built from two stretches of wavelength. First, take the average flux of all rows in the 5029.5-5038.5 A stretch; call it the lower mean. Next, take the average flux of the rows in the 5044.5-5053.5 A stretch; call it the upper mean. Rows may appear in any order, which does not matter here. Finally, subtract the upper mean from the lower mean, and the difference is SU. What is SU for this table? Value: -0.07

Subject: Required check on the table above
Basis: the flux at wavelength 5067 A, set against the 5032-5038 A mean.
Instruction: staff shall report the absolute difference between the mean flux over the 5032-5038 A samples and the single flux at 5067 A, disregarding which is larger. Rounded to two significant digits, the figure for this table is 1.4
